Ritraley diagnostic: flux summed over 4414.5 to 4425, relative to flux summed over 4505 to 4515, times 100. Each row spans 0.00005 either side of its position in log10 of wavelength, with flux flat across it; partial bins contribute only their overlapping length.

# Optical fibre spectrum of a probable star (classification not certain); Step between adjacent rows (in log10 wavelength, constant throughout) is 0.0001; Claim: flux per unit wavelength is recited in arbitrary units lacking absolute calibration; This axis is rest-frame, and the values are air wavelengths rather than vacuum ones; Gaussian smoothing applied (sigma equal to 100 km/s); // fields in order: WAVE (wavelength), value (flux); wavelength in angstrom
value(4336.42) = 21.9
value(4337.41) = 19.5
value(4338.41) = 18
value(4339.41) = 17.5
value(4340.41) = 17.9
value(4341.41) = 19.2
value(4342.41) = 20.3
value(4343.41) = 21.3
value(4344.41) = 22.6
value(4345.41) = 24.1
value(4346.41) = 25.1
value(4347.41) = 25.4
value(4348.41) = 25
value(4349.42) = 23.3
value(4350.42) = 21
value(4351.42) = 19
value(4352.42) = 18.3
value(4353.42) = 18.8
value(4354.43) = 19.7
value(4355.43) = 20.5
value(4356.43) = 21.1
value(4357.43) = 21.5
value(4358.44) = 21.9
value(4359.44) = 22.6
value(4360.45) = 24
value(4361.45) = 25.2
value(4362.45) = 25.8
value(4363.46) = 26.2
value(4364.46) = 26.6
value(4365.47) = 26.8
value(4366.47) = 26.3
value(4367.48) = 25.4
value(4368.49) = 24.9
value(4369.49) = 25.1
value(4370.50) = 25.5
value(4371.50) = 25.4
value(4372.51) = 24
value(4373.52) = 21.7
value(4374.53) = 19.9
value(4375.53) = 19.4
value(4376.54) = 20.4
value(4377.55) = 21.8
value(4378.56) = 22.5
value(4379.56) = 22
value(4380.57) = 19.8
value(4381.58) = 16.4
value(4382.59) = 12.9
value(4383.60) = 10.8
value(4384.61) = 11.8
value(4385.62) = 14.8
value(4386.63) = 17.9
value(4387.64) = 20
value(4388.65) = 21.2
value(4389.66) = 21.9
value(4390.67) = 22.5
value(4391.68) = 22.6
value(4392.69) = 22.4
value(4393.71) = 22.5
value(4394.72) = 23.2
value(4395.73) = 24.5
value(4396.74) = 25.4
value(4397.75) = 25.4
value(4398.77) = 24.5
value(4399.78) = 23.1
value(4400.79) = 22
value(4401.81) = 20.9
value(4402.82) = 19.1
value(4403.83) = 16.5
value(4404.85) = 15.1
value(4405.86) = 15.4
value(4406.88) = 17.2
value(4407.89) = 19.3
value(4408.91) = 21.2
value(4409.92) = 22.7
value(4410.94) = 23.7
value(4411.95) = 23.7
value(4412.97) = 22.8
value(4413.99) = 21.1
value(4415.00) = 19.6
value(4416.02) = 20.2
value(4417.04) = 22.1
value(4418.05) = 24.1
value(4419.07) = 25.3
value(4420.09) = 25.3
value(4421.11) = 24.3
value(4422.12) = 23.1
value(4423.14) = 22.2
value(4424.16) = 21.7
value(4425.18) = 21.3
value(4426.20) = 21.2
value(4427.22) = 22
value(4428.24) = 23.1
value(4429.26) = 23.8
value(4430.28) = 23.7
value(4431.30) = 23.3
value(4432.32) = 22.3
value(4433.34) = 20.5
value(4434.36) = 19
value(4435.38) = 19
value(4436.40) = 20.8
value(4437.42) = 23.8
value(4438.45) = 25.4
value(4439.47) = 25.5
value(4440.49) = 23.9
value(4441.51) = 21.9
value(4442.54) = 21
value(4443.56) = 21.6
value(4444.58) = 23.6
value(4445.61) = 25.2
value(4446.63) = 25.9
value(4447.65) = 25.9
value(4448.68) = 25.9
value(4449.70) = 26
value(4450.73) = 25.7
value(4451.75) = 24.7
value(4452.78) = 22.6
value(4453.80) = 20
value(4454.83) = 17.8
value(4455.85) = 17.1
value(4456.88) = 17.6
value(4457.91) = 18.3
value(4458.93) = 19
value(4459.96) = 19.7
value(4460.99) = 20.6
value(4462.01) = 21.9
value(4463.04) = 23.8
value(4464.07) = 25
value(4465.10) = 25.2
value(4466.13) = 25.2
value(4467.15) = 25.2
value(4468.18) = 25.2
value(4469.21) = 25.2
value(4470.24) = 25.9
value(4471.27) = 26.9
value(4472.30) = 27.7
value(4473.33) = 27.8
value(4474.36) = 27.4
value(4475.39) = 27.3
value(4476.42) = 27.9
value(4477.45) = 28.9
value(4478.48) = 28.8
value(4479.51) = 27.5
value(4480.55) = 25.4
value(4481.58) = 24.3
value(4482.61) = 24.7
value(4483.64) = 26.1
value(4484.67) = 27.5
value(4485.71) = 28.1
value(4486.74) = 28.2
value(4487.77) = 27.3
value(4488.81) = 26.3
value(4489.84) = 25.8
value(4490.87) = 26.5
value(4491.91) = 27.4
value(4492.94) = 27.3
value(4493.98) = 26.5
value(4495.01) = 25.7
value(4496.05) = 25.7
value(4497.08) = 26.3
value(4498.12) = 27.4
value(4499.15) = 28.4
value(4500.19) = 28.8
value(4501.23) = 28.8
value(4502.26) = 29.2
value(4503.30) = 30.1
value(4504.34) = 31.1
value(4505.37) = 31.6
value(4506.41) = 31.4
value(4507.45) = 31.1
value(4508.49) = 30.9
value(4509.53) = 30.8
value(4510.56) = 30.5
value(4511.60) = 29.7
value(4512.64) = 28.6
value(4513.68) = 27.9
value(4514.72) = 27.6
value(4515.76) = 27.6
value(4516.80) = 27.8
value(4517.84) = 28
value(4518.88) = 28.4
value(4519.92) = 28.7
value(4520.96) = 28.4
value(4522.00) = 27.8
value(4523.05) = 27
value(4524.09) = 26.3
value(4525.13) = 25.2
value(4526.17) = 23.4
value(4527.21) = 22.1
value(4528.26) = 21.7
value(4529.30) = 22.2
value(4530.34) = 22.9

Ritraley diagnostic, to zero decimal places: 76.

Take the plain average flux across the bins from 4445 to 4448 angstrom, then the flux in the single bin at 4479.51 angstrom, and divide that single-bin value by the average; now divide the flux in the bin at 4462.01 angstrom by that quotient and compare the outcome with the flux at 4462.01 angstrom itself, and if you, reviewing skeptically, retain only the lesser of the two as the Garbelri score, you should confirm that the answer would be 20.4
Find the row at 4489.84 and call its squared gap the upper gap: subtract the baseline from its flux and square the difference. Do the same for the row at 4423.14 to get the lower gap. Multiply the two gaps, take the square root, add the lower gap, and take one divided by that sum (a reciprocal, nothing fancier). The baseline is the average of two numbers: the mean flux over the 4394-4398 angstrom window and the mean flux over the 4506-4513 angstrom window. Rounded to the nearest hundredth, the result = 0.03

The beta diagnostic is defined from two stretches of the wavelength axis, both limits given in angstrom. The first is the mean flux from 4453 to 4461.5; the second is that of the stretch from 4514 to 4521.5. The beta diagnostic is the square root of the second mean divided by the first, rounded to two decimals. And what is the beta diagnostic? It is 1.22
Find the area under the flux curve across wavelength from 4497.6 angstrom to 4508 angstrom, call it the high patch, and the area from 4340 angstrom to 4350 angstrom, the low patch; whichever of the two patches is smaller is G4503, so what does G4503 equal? 224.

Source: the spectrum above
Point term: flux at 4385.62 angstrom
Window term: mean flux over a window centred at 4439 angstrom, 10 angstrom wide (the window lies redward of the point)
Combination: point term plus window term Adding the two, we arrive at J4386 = 37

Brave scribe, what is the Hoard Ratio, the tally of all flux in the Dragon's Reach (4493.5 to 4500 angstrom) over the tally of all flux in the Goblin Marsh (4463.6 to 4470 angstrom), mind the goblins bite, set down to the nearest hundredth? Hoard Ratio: 1.06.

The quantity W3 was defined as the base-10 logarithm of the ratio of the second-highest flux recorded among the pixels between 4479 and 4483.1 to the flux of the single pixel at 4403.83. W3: 0.19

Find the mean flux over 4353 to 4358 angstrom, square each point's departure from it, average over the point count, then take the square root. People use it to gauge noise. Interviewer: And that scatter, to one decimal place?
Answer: 1.0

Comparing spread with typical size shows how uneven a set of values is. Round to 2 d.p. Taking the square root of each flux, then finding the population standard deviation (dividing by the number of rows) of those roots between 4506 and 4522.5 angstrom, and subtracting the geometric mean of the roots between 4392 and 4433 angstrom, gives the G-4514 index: -4.55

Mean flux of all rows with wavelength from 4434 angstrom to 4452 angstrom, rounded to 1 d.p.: 23.6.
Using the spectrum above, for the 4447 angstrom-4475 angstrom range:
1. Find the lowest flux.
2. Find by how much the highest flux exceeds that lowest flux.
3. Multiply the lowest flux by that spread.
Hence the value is 183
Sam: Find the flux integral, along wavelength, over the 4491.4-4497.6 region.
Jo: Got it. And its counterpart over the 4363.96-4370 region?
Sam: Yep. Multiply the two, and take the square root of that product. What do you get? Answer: 160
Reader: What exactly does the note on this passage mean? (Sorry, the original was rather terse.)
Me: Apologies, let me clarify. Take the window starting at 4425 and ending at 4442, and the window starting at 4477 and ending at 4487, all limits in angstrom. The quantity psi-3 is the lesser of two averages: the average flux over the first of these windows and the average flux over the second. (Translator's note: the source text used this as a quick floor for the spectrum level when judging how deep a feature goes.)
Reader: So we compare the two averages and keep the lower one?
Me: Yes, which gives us 22.4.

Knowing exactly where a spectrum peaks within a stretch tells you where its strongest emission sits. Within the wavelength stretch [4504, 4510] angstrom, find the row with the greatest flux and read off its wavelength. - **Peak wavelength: 4505.37 angstrom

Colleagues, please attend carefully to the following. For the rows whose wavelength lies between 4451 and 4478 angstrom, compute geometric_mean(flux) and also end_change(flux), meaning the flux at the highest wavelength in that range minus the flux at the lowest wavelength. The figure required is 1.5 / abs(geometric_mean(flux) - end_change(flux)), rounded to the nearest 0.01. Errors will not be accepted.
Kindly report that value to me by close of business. 0.08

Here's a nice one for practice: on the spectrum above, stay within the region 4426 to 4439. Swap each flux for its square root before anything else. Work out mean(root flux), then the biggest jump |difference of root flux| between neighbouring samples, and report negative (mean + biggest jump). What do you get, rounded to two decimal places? -5.02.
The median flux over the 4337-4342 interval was 18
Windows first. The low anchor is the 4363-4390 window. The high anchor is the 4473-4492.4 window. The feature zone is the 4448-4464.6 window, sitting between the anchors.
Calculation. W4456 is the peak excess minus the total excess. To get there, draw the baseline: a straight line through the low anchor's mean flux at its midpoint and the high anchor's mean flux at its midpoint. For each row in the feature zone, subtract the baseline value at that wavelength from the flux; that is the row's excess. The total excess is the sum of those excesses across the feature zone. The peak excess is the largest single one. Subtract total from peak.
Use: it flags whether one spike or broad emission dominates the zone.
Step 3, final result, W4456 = 64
